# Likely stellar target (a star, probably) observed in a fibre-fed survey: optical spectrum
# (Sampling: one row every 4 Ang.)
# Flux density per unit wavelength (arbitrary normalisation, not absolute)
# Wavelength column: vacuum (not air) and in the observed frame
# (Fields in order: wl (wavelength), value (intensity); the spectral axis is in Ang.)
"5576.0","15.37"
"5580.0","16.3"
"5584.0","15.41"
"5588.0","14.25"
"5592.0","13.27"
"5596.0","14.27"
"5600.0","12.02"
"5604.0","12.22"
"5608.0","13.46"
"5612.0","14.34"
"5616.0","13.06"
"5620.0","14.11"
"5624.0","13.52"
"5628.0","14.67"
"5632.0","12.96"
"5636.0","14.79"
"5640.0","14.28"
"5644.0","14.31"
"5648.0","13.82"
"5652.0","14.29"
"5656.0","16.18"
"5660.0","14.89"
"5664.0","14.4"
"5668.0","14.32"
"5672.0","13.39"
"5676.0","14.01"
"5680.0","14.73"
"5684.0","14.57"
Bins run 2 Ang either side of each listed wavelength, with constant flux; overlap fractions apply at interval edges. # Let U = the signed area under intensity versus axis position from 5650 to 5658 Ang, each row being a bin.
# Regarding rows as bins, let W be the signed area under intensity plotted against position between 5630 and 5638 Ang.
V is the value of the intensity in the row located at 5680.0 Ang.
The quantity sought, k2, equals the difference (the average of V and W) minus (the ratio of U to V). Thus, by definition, 55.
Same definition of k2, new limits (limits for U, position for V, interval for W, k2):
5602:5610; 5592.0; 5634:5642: 57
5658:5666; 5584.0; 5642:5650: 56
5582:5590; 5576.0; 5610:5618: 55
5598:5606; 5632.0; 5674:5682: 56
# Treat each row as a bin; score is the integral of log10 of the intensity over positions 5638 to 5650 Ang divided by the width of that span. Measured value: 1.15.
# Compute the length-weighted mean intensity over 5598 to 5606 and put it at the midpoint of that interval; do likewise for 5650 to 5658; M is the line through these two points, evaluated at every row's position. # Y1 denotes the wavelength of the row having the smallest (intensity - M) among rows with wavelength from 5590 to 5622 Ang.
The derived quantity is 5604.0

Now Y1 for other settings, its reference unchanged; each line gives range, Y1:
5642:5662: 5648.0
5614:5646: 5632.0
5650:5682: 5672.0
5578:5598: 5592.0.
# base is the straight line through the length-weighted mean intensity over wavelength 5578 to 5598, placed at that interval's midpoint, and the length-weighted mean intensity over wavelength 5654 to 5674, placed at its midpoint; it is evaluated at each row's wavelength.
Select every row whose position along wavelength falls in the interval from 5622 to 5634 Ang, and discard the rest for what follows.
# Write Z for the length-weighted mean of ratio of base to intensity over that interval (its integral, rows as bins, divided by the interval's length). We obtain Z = 1.07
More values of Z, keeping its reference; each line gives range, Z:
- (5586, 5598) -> 1.06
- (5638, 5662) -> 1.00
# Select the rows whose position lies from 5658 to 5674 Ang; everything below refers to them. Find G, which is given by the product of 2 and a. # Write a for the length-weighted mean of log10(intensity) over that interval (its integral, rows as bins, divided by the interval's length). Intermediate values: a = 1.15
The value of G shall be 2.31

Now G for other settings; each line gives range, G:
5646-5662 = 2.34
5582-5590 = 2.34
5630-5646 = 2.30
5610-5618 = 2.27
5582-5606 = 2.26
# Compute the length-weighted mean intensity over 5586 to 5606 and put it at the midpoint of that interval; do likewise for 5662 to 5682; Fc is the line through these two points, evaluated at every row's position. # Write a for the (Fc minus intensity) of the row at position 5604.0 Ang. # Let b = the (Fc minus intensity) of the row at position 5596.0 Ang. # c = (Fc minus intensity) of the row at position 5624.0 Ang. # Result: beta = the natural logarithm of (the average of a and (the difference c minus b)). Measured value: 0.1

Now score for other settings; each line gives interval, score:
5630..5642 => 1.15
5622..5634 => 1.14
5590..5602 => 1.12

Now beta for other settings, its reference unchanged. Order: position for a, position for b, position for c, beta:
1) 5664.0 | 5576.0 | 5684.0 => -0.1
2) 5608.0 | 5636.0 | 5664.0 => -1.1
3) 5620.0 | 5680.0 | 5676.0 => -3.4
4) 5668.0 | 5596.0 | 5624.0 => -0.8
